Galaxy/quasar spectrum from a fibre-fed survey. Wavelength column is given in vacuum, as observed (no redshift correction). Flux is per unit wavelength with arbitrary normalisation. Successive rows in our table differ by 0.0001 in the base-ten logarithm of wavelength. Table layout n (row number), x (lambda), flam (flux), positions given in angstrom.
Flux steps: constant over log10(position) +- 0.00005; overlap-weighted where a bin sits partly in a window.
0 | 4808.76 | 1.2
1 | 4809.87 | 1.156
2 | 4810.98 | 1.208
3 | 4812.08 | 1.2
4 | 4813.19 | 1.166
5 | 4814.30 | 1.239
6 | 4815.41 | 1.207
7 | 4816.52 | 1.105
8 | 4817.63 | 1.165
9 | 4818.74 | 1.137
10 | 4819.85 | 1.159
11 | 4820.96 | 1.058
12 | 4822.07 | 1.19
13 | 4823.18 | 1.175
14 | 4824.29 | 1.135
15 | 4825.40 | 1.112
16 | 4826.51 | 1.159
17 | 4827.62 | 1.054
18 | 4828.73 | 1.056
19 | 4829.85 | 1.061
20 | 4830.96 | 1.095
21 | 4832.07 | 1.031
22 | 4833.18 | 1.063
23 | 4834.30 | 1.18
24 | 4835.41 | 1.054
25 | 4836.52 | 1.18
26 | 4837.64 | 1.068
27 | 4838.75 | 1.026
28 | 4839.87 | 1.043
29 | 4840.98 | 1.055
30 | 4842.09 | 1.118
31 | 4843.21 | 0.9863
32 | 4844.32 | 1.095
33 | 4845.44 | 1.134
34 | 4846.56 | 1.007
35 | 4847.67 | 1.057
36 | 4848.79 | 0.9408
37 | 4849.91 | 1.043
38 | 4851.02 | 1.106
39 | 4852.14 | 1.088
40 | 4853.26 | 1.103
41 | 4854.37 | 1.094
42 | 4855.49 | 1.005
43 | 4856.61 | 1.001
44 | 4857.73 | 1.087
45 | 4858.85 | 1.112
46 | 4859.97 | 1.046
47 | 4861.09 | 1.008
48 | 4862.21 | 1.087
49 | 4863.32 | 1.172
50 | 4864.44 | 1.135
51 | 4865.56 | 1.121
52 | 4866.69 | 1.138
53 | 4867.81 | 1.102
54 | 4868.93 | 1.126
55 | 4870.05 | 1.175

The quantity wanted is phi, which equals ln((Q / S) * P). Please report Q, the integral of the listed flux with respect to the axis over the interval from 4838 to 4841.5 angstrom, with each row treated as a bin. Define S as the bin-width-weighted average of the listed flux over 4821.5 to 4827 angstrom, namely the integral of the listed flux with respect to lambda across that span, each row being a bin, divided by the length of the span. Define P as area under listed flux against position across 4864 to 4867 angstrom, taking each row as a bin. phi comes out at 2.4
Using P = 3.4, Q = 3.7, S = 1.15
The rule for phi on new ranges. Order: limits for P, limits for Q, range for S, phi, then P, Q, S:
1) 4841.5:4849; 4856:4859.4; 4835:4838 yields 3.3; 7.9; 3.6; 1.10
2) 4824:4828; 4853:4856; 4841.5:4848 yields 2.6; 4.5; 3.2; 1.07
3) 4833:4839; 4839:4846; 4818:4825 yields 3.8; 6.6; 7.5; 1.14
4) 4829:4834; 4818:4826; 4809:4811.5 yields 3.7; 5.3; 9.1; 1.18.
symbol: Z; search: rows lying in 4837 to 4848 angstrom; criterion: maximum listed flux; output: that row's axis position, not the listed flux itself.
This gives 4845.44 angstrom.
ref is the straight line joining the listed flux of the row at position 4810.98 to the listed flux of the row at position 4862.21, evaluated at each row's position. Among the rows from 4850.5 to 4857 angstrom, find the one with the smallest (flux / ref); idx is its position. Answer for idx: 4856.61 angstrom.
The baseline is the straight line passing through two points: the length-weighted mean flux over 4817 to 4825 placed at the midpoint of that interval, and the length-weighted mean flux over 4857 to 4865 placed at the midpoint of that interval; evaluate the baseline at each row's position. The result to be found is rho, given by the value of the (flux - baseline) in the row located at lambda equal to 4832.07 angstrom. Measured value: -0.10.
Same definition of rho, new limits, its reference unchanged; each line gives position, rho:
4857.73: -0.01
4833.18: -0.07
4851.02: 0.00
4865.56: 0.04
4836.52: 0.06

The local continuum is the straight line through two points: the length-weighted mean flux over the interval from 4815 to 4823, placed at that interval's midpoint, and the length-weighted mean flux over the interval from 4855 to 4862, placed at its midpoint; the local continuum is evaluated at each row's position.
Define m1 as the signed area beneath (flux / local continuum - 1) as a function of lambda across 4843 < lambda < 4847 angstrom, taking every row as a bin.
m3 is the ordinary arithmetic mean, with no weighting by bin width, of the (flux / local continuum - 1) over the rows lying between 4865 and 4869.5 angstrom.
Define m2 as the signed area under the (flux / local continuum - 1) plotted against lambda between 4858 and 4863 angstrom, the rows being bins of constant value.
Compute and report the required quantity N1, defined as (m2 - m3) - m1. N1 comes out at 0.11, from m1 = -0.060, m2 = 0.15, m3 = 0.10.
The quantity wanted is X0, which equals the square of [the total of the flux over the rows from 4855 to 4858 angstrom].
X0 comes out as 9.6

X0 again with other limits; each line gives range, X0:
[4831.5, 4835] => 10.7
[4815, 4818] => 12.1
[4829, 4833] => 10.2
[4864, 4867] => 11.5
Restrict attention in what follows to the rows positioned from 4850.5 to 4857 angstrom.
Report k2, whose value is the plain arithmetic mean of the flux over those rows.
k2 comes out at 1.066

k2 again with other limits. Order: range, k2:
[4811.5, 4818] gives 1.180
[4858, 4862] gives 1.055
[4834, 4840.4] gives 1.092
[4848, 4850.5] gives 0.992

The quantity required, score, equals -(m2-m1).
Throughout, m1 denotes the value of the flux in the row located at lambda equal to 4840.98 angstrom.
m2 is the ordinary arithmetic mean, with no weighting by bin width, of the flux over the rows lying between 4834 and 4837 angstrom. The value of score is -0.08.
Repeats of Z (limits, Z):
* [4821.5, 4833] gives 4822.07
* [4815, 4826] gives 4815.41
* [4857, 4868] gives 4863.32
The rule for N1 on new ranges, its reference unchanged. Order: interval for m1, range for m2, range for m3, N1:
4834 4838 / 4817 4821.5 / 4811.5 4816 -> -0.16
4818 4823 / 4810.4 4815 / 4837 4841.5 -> 0.21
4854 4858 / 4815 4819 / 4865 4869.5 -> -0.05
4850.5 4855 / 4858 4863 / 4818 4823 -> -0.01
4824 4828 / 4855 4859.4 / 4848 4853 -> 0.08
